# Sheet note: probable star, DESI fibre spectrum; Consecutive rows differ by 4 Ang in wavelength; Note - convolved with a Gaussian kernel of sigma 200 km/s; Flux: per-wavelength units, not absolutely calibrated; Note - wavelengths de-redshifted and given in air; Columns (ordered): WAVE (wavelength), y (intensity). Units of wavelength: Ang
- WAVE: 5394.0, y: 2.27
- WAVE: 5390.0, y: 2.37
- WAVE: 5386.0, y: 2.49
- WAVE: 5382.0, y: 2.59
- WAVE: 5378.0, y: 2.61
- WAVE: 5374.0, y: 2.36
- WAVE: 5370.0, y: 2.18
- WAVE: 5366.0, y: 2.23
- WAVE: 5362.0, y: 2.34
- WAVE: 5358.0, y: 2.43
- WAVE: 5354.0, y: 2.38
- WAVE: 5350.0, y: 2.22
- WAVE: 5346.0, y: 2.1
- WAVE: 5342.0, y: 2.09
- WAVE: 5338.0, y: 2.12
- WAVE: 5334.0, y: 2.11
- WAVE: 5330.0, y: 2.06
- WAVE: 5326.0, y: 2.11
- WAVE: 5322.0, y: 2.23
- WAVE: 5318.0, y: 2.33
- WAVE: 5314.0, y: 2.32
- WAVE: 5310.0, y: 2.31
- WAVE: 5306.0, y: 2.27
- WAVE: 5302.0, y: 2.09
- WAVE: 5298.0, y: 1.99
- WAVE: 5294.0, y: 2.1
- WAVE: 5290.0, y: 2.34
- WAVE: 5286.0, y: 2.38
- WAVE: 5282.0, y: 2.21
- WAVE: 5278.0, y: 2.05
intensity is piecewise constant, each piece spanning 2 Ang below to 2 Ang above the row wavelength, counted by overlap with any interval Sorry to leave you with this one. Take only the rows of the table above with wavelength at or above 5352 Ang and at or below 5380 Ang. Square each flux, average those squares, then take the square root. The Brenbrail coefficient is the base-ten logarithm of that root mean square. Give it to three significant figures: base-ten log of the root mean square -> 0.374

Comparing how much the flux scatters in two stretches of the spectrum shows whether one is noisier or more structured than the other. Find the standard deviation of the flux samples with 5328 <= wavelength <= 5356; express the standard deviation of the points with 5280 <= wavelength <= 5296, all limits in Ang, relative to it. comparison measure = 1.1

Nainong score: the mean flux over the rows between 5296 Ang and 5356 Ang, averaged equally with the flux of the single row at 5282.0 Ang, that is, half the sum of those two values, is 2.20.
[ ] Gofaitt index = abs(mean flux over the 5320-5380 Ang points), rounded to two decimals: 2.24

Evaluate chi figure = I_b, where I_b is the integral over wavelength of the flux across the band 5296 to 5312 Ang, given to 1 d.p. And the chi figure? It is 34.6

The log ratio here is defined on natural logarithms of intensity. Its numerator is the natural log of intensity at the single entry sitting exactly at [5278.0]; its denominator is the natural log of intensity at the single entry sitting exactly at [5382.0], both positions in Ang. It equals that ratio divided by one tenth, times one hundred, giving 754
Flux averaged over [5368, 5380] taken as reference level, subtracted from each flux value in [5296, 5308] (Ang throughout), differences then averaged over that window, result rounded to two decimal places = -0.27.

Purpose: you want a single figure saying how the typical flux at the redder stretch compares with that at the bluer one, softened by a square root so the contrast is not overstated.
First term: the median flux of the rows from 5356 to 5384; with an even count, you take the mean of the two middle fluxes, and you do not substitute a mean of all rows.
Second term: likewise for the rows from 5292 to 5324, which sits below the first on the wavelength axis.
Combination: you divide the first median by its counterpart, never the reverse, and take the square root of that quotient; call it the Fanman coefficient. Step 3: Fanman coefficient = 1.024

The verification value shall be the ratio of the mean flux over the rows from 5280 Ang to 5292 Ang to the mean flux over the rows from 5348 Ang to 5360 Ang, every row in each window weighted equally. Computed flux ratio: 0.99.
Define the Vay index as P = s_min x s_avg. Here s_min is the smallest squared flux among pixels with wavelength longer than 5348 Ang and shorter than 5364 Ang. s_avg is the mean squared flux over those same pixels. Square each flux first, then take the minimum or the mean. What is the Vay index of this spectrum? 27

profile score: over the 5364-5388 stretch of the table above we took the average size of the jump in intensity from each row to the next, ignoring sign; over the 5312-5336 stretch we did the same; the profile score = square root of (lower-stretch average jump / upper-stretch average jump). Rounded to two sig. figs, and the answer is 0.74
